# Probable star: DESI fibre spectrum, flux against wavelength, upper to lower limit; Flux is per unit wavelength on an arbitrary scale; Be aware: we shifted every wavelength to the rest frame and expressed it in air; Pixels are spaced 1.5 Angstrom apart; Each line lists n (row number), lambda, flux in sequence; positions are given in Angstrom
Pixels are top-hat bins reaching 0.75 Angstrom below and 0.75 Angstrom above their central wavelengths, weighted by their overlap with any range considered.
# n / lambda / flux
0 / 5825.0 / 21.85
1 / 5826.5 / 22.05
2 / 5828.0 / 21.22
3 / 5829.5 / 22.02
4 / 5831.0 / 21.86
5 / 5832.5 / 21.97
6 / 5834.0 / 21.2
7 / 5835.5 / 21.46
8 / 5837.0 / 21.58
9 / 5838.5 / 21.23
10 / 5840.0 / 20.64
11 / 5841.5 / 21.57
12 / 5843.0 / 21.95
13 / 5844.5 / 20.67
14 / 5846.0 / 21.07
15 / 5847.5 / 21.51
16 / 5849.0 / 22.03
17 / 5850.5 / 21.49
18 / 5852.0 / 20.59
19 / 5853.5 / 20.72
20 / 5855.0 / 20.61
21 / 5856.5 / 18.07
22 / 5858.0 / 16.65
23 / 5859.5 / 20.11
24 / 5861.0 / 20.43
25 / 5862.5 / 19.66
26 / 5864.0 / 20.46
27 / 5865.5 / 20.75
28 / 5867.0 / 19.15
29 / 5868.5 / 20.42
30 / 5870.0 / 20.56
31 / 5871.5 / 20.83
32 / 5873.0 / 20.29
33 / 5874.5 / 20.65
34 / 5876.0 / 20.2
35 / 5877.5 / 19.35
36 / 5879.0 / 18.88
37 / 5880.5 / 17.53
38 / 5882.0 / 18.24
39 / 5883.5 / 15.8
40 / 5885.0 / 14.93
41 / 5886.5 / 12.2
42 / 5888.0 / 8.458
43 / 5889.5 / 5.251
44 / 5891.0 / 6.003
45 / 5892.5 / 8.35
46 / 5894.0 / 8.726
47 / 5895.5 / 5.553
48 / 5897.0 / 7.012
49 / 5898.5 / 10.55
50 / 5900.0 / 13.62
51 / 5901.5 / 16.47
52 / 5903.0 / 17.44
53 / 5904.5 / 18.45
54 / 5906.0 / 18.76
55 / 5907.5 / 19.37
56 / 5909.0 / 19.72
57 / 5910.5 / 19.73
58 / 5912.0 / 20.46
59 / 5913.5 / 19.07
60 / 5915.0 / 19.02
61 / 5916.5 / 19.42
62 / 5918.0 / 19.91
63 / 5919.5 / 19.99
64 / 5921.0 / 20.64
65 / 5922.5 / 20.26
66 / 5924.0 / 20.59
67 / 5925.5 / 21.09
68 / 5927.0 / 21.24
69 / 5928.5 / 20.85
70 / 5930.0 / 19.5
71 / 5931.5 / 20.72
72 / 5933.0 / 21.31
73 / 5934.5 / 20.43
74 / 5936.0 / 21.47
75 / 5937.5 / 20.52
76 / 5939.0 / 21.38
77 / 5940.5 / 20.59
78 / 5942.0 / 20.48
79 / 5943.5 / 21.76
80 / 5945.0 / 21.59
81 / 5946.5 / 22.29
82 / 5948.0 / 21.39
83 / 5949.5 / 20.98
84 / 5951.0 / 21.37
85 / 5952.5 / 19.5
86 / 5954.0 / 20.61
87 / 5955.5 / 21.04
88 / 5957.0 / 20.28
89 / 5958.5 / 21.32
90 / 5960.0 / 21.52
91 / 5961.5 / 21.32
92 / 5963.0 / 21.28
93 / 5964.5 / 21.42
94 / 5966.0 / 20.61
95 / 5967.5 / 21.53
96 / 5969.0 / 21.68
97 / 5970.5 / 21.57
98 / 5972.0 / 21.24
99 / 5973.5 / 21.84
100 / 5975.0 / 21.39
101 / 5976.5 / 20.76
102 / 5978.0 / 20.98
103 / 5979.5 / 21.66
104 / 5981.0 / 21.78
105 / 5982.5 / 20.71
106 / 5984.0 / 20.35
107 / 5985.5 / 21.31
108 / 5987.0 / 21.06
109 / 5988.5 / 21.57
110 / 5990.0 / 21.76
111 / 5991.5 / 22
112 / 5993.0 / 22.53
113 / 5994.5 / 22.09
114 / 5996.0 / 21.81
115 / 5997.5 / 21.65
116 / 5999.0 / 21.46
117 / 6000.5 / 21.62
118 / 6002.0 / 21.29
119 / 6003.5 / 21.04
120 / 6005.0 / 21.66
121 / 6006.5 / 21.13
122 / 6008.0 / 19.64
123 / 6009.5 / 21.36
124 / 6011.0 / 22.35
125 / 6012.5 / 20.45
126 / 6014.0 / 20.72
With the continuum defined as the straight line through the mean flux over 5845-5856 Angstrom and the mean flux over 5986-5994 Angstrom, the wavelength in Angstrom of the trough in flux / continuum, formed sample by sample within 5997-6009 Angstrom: 6008.0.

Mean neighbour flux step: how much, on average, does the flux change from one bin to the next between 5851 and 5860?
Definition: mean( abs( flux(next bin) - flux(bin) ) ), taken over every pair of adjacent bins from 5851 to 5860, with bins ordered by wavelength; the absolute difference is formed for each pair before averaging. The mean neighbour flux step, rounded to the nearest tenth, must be 1.5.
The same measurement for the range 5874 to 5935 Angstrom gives 1.2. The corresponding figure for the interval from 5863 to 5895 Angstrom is 1.2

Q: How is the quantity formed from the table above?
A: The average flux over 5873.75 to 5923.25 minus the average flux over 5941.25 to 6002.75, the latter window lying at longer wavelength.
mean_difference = -5.6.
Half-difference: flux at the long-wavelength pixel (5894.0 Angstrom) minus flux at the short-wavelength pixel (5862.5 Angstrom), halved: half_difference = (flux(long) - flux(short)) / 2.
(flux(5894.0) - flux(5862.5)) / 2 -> -5.5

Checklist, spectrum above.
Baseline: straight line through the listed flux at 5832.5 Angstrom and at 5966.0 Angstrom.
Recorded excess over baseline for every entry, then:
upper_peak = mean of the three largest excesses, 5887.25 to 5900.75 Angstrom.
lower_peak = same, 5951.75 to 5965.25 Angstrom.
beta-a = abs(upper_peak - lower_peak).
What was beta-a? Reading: 11.1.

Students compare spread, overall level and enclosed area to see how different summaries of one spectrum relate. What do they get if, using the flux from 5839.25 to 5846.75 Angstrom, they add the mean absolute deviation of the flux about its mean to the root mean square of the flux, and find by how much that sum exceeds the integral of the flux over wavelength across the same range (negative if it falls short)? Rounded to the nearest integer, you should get -137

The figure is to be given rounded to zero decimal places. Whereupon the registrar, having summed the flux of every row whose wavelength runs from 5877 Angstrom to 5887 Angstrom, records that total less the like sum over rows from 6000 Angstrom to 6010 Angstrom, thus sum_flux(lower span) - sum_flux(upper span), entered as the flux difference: -31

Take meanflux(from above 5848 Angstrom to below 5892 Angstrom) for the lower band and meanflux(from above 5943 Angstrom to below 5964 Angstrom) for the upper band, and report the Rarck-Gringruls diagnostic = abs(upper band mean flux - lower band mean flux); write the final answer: 3.2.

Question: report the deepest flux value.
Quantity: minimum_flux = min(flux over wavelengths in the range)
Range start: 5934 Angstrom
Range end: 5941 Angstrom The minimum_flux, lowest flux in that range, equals 20.43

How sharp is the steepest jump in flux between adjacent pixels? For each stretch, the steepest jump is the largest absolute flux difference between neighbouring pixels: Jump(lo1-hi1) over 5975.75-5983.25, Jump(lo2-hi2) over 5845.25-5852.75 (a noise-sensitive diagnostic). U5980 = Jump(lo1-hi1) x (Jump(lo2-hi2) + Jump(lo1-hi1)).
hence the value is 2.1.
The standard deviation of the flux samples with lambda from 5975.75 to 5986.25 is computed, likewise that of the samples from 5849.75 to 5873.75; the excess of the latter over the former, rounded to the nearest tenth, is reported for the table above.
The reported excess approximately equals 0.7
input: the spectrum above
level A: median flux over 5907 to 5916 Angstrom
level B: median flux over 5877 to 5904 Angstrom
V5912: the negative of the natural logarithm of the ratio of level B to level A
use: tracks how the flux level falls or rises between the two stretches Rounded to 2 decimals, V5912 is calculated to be 0.41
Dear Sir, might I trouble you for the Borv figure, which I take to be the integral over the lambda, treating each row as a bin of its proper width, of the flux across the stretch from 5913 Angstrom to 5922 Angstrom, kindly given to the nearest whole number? 177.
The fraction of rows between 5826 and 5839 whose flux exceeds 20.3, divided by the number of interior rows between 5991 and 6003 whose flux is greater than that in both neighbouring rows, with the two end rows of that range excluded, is 0.5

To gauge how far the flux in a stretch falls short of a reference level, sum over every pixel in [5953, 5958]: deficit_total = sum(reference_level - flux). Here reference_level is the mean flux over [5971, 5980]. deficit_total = 2.0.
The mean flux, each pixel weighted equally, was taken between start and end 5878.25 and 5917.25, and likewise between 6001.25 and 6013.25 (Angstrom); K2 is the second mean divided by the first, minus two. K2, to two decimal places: -0.55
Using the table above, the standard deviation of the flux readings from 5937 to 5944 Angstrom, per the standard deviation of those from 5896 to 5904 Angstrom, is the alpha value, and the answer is 0.14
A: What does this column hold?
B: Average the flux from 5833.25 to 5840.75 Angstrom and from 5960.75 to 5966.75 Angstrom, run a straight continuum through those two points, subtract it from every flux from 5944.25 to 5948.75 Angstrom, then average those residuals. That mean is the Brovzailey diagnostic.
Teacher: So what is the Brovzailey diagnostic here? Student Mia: 0.6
